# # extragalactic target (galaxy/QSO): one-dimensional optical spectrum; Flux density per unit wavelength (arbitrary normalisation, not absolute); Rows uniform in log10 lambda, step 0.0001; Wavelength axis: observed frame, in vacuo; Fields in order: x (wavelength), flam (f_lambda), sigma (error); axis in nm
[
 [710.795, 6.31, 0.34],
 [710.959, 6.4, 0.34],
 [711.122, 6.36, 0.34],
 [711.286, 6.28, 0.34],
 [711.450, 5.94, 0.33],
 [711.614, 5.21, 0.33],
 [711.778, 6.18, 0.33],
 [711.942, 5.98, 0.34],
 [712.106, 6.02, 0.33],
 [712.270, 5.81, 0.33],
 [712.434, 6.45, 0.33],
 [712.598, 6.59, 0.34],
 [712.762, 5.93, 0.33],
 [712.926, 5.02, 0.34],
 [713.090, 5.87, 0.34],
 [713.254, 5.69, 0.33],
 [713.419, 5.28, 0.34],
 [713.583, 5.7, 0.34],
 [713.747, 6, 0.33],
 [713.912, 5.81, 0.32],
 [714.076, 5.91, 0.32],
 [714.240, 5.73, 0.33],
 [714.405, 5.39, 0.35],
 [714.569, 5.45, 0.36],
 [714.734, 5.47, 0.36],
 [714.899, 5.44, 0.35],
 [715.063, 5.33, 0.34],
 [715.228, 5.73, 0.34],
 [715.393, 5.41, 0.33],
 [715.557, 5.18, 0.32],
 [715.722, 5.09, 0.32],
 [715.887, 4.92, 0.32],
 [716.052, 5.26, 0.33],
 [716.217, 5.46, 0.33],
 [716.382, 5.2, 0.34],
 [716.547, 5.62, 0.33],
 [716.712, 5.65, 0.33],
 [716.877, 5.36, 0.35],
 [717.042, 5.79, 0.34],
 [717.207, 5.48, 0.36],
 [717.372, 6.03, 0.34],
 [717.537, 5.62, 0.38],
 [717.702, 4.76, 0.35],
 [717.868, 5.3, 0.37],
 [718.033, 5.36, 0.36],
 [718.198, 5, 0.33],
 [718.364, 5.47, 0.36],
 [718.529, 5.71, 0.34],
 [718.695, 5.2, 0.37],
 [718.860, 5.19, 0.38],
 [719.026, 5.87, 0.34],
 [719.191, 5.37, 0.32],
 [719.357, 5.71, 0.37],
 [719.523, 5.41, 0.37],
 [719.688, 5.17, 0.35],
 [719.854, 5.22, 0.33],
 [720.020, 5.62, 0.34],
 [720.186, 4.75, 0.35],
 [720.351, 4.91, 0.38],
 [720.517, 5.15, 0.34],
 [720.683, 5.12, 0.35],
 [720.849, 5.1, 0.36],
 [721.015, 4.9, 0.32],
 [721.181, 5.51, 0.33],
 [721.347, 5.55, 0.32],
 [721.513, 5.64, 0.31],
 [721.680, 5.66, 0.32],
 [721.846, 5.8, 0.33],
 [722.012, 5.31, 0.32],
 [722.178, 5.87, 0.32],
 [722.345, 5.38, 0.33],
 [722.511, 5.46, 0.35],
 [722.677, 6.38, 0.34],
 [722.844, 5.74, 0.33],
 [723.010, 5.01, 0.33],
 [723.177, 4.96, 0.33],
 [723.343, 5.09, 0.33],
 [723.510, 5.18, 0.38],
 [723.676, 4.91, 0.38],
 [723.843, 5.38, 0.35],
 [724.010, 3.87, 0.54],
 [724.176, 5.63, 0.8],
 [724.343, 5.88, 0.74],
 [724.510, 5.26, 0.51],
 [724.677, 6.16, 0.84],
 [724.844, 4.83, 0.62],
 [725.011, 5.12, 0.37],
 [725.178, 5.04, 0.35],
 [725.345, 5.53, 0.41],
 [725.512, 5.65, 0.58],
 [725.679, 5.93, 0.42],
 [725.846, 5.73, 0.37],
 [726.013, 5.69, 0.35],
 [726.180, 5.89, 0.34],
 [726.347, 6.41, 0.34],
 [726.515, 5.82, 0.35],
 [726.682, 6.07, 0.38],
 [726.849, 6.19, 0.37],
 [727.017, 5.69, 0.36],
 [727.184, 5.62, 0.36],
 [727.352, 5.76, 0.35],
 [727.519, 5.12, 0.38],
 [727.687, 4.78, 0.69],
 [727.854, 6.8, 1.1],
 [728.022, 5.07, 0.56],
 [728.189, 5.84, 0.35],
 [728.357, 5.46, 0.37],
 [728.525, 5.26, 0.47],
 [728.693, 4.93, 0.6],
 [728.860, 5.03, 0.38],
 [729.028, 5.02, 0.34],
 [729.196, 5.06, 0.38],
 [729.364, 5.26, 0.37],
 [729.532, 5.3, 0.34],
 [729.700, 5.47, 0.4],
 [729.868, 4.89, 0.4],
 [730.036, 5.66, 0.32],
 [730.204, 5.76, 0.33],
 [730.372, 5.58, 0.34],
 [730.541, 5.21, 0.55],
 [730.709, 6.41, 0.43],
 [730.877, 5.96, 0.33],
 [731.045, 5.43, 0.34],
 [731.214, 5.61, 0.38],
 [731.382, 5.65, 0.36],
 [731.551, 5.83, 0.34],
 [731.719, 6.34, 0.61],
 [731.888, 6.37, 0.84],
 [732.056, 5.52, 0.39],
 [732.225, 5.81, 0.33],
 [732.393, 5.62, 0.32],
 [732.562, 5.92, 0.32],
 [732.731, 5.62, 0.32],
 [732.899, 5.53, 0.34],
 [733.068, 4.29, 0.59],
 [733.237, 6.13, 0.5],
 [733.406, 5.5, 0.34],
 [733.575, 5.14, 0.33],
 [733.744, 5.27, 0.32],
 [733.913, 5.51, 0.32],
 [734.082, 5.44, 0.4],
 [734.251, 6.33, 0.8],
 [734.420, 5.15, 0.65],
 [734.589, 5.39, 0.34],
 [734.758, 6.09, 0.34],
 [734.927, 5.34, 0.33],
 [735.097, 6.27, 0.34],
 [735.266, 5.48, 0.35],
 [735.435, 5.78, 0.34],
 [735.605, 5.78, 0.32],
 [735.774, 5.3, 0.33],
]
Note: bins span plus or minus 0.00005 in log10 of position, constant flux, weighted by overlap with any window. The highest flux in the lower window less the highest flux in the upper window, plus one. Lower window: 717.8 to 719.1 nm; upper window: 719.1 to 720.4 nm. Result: 1.16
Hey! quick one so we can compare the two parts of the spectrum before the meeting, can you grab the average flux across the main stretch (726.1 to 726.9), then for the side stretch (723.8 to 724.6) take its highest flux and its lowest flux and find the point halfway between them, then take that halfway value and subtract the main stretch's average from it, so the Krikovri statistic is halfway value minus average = -1.20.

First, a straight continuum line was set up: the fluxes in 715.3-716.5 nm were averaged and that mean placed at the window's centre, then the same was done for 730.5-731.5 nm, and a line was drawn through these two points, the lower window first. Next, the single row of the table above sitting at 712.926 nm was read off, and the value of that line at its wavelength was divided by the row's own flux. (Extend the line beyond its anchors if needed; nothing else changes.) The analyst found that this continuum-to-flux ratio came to 1.02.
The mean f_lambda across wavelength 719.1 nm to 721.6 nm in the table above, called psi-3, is 5.28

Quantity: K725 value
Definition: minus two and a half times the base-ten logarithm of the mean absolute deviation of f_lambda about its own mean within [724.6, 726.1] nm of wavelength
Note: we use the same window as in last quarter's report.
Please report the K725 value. 1.1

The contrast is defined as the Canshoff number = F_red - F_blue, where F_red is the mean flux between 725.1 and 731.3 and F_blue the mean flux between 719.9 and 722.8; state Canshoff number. 0.15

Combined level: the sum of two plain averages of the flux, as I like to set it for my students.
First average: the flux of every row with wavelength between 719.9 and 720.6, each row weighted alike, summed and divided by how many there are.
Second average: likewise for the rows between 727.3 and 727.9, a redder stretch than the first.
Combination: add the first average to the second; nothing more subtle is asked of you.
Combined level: 10.7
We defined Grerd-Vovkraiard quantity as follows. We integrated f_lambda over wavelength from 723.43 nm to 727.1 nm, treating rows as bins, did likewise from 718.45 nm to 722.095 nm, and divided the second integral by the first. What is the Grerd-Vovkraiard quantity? 0.96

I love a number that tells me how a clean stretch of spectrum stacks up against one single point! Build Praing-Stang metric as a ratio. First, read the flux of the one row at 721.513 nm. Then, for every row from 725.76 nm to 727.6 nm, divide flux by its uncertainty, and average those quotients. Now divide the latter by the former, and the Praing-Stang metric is 2.9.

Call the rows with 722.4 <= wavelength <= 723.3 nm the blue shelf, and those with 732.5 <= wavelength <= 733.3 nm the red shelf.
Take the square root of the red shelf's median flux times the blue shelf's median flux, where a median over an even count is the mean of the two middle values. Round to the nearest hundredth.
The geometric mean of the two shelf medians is 5.54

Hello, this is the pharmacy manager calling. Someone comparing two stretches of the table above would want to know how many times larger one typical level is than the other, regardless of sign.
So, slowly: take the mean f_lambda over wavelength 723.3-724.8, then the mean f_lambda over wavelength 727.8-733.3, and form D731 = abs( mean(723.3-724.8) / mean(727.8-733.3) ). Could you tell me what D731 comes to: 0.95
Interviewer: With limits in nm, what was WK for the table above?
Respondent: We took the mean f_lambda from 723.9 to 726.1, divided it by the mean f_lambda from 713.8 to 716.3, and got 0.99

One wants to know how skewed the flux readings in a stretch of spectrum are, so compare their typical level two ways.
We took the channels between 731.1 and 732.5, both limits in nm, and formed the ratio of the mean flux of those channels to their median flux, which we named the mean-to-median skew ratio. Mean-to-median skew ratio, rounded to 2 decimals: 1.02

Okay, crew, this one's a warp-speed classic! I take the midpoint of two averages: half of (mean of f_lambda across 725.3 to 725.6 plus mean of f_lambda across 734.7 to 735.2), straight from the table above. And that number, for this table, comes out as 5.74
